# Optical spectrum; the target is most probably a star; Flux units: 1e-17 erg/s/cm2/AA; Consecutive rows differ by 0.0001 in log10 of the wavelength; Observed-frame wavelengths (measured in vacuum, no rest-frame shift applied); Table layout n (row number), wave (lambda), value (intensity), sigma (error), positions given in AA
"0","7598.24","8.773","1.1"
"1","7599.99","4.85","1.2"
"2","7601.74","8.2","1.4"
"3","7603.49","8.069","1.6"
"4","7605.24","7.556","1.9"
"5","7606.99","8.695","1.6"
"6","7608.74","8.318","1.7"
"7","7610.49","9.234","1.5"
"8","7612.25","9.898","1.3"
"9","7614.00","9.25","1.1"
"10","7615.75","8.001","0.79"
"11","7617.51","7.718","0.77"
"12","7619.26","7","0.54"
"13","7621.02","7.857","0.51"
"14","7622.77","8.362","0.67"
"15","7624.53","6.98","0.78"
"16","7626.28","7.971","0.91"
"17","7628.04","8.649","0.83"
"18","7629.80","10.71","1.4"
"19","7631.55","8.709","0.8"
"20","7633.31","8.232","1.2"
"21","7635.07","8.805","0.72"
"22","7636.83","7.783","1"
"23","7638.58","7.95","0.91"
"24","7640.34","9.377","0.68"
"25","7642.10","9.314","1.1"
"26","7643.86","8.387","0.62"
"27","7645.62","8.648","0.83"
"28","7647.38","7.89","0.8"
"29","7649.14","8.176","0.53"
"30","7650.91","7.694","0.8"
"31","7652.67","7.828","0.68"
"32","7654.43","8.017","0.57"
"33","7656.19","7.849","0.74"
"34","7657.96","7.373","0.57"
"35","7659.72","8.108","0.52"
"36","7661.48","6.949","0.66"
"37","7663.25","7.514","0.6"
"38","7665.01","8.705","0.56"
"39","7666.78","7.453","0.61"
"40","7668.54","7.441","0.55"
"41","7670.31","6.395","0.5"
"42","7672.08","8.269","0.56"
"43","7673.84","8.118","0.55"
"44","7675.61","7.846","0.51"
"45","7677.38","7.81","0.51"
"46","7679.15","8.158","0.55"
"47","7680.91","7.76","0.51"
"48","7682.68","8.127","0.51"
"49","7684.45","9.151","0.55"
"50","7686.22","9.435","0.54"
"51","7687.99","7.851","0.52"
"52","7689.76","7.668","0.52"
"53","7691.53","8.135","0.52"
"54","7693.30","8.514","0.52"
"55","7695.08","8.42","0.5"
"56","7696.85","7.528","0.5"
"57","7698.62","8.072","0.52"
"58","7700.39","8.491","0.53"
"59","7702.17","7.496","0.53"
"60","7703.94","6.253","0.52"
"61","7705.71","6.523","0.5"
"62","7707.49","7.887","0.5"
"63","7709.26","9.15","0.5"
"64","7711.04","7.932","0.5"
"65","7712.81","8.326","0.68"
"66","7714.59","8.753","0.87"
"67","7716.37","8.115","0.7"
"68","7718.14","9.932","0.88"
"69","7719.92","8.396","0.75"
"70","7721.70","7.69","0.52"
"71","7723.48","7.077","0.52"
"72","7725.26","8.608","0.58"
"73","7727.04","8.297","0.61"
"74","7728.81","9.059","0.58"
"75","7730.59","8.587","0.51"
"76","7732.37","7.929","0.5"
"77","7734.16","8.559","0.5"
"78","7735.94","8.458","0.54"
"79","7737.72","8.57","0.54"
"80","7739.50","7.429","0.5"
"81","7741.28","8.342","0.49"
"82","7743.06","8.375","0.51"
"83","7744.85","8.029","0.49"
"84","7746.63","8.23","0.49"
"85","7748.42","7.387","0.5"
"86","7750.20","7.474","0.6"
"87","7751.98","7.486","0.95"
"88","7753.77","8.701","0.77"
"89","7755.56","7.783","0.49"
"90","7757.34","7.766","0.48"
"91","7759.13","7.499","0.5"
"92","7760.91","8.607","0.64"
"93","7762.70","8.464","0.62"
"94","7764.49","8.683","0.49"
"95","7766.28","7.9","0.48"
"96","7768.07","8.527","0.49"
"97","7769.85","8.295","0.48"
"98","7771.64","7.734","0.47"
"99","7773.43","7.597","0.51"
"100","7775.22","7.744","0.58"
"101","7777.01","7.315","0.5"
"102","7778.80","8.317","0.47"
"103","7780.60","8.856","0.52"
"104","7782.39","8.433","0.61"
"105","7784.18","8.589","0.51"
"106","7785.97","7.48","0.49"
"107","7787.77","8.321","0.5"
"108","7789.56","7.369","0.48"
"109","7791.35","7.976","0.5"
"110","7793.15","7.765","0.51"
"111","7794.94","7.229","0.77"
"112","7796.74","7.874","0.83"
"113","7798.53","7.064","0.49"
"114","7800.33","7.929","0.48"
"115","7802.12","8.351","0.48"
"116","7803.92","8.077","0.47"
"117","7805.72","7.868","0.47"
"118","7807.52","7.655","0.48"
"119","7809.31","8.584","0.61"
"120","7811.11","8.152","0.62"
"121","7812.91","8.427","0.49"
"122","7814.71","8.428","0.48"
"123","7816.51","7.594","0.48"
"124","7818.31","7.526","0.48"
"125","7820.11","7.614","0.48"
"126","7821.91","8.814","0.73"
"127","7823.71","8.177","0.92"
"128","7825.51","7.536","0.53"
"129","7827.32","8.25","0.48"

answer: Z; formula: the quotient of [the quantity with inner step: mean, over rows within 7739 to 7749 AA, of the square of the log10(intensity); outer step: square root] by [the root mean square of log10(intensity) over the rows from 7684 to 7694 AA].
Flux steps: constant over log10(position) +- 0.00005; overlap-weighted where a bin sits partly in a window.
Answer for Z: 0.97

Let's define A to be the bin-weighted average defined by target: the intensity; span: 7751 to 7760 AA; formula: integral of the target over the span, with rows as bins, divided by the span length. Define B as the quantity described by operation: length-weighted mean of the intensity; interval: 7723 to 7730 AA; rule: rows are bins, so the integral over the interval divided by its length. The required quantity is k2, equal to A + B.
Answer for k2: 16.2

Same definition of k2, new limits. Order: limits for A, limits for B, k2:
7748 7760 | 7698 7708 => 15.2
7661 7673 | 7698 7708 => 15.0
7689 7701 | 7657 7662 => 15.6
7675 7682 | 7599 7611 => 15.7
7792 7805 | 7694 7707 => 15.3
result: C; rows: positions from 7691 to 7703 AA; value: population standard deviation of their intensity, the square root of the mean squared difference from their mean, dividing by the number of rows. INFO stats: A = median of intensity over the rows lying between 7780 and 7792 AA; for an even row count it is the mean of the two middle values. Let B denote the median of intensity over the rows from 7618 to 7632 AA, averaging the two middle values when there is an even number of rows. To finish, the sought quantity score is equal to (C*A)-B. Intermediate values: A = 8.3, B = 8.17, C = 0.40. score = -4.8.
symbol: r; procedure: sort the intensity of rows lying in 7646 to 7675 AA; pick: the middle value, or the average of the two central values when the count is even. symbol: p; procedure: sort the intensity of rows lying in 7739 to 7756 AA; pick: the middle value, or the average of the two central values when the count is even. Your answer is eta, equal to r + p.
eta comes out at 15.7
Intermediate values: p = 7.91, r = 7.84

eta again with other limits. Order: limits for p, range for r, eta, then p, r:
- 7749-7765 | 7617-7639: 15.8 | 7.78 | 7.97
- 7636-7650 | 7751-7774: 16.2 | 8.28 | 7.90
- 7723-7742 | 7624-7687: 16.5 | 8.46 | 8.06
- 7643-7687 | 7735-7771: 16.2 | 7.89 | 8.26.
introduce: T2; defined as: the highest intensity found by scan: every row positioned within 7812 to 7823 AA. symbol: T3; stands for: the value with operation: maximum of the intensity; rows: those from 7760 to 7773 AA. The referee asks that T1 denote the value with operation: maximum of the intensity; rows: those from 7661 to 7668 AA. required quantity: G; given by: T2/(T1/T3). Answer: 8.8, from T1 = 8.705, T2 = 8.814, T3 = 8.683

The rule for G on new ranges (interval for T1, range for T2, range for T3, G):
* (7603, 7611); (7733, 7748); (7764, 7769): 8.1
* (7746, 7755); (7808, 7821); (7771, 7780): 8.2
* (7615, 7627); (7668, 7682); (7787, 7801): 8.2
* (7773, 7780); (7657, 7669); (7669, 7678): 8.7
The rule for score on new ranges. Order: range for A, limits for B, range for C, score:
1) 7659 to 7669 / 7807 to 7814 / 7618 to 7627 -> -4.2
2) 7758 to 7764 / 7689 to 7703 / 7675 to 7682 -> -6.8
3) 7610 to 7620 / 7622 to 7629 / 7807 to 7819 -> -4.6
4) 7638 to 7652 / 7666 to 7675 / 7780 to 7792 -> -3.2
